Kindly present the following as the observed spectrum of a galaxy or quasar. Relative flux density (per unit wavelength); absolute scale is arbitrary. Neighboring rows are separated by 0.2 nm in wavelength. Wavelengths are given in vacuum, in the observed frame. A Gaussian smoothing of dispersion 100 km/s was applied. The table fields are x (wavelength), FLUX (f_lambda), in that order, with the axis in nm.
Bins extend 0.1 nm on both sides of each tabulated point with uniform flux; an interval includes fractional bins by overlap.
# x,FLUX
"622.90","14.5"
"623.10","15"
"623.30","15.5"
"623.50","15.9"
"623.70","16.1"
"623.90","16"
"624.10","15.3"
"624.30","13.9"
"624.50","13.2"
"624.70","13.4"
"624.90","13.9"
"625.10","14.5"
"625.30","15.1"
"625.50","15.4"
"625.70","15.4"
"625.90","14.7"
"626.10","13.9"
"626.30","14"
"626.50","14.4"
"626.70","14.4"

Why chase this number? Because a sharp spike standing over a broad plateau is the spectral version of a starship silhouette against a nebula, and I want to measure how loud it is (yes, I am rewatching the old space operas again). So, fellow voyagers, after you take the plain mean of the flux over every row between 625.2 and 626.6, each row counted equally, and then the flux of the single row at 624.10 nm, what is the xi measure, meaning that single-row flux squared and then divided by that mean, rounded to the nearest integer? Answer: 16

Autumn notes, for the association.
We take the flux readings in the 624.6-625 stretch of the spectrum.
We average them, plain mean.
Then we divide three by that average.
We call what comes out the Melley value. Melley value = 0.220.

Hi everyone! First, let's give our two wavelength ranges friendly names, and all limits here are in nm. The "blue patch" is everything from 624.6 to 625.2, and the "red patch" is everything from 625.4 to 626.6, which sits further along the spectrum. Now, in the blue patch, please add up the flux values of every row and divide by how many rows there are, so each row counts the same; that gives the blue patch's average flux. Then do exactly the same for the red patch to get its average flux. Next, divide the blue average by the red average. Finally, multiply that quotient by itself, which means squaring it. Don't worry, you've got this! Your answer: 0.91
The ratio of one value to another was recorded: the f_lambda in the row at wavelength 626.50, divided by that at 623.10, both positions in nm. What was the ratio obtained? 0.960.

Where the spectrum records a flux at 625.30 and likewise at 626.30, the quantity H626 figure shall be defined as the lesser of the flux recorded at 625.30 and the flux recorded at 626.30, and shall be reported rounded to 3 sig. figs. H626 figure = 14.0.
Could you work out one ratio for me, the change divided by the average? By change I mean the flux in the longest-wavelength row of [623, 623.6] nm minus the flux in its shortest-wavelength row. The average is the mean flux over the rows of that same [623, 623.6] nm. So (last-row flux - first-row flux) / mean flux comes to 0.06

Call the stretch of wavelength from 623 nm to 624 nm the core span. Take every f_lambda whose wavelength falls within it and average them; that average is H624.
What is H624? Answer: 15.7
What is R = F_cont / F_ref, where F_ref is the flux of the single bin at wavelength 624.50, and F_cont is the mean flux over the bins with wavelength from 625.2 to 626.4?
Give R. 1.12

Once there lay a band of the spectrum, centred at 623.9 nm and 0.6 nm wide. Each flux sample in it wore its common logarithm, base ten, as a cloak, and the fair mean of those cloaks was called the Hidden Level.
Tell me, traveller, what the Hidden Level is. 1.20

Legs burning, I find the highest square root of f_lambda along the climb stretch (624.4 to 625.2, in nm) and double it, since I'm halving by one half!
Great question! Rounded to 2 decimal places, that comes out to 7.62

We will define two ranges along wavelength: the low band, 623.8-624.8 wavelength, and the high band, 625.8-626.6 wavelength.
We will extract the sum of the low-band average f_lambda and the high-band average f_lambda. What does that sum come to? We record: 28.6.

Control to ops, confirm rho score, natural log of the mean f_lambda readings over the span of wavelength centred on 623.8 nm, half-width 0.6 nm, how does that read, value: 2.74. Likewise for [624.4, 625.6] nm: 2.66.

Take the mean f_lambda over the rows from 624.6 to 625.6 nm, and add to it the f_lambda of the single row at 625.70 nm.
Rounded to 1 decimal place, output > 29.9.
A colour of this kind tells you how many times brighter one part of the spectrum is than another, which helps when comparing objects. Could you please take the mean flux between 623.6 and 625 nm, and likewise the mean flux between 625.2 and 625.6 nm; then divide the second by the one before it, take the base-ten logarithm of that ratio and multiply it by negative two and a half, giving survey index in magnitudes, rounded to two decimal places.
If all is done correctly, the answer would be -0.05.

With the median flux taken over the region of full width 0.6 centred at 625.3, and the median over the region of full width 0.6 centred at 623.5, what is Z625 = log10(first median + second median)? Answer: 1.491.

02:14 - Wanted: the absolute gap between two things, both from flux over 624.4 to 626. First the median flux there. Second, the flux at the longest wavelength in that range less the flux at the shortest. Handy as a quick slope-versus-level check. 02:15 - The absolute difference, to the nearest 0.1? 13.1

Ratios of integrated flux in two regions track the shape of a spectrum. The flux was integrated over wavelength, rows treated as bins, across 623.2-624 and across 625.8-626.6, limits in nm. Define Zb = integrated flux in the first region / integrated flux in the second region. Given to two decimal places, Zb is 1.11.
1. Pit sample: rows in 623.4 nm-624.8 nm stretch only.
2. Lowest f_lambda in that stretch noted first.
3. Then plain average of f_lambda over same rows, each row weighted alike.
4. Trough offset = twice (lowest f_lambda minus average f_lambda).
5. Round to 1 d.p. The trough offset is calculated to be -3.3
